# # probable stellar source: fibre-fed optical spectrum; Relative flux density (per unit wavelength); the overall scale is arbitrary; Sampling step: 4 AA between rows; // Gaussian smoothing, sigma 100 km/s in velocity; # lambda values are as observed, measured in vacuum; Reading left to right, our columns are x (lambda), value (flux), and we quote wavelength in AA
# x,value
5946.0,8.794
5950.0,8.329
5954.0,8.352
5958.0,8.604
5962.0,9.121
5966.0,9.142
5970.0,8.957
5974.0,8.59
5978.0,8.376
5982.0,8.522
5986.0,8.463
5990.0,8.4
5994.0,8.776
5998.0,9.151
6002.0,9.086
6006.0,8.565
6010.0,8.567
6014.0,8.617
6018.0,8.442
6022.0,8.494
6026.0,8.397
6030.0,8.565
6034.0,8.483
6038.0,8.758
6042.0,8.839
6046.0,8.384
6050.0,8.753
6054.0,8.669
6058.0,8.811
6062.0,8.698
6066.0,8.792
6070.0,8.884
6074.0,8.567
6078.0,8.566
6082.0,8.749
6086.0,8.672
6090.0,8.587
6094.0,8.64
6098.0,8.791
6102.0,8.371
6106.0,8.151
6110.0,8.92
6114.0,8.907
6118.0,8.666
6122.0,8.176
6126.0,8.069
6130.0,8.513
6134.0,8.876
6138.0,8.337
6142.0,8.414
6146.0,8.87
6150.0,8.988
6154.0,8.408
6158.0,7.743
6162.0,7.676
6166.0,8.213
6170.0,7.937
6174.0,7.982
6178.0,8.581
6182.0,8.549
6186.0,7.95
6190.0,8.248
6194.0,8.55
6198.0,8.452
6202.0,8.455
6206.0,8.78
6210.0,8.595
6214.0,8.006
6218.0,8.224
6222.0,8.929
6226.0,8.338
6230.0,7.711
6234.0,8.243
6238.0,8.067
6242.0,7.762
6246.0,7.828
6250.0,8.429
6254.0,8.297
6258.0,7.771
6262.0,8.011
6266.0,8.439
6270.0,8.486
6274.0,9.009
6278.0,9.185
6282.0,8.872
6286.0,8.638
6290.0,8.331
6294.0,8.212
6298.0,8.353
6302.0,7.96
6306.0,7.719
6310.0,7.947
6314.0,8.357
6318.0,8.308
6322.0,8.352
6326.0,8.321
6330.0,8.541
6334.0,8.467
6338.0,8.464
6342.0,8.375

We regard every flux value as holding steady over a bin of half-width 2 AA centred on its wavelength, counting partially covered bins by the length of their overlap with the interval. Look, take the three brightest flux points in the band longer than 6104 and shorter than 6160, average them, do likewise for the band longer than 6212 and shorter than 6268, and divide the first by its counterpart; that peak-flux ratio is 1.04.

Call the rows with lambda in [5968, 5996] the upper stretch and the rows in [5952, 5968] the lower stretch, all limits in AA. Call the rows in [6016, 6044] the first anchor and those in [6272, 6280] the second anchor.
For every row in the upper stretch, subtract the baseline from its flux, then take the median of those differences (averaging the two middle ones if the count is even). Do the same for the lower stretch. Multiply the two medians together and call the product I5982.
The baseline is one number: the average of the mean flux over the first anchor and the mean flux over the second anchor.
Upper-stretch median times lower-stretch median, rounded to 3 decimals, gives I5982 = -0.009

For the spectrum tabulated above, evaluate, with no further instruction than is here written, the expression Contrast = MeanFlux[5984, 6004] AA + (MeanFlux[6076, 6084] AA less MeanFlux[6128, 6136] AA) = 8.74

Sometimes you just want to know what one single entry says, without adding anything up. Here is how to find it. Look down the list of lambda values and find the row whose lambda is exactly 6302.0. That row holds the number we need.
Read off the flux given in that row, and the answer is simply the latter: 7.96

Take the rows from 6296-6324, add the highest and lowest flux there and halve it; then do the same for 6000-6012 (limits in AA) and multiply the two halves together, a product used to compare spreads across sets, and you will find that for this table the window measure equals 70.9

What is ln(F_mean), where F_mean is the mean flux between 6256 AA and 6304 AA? 2.13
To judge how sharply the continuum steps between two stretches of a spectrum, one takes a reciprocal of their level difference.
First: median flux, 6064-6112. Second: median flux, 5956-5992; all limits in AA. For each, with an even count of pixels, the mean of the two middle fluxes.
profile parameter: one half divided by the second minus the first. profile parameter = -8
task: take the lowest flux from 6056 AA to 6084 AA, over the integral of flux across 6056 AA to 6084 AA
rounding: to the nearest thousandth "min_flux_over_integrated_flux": 0.035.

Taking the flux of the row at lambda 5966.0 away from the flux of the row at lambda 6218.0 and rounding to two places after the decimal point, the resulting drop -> -0.92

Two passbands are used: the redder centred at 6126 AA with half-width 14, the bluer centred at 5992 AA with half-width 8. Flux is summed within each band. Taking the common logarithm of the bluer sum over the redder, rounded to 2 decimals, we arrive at -0.23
